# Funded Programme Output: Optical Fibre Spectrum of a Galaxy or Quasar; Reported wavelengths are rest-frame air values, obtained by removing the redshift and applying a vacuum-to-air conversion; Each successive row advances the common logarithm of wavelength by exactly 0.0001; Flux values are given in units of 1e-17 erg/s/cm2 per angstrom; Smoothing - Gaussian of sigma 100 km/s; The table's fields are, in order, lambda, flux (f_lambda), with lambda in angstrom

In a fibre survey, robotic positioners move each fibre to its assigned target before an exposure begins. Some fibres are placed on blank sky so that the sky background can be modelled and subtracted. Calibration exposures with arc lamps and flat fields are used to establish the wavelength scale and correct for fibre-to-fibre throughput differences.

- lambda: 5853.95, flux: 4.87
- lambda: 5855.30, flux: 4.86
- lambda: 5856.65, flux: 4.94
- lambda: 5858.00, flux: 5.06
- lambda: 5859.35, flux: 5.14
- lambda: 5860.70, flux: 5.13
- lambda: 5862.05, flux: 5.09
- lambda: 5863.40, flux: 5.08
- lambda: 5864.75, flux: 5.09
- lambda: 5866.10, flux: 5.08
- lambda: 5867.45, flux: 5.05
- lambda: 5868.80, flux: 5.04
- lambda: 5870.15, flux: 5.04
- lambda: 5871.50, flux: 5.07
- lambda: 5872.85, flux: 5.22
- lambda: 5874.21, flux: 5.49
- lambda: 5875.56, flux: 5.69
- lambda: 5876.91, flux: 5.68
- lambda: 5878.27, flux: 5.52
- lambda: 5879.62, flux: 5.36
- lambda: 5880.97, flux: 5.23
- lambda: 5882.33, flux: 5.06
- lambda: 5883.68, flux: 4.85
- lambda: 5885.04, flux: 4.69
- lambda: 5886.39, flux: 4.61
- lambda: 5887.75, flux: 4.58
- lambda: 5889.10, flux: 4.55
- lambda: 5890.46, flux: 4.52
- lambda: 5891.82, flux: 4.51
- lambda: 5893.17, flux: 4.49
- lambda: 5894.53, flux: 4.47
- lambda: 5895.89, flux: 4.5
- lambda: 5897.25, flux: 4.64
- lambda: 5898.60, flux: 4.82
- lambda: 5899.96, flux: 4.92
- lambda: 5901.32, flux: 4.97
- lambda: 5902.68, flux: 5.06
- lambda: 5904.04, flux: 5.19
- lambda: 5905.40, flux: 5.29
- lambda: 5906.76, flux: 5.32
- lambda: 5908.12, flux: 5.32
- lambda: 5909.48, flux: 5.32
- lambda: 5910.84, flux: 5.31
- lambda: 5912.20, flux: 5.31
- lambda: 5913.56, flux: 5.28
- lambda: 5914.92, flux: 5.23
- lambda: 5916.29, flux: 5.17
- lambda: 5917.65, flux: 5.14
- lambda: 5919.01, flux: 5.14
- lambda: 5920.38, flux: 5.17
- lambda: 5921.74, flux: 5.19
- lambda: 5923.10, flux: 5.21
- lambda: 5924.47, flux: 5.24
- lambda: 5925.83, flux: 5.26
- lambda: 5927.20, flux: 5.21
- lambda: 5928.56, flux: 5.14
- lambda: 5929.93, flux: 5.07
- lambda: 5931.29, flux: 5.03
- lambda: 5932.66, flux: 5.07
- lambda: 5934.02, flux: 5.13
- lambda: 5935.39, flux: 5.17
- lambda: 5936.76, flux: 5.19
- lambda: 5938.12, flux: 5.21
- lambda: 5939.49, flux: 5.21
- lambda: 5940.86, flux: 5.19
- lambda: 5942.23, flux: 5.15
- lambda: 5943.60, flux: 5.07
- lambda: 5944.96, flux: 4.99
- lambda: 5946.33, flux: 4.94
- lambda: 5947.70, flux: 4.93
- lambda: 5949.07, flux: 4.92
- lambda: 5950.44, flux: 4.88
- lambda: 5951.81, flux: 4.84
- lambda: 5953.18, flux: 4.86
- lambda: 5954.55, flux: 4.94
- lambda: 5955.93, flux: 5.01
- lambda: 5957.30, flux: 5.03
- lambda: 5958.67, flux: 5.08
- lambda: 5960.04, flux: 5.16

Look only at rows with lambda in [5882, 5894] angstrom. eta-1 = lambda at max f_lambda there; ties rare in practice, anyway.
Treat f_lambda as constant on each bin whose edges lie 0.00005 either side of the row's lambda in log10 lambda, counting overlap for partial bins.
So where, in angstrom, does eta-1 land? 5882.33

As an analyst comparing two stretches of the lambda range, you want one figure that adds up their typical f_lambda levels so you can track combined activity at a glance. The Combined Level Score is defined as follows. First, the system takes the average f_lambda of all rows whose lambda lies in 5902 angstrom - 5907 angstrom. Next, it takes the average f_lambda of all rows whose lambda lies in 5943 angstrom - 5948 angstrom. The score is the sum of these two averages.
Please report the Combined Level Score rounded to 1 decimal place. 10.2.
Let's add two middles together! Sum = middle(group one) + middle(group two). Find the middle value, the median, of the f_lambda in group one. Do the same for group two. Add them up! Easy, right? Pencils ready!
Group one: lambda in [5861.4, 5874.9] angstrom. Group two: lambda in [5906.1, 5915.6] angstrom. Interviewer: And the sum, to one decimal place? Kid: 10.4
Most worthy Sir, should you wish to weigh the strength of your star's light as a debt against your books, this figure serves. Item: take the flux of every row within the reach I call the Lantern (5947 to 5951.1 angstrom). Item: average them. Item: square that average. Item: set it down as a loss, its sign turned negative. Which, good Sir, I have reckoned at -24.1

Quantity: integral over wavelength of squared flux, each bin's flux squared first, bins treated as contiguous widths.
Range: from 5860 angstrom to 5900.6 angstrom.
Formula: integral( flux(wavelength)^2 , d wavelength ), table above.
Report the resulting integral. 1008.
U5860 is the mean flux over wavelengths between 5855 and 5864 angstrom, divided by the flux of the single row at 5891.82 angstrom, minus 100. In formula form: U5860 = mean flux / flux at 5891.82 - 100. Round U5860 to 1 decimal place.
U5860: -98.9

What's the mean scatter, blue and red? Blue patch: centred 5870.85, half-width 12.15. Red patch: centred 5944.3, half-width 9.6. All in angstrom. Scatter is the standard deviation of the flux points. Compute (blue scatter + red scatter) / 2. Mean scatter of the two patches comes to 0.18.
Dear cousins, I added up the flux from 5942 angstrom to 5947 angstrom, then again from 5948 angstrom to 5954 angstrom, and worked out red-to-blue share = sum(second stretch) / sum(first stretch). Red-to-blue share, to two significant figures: 0.97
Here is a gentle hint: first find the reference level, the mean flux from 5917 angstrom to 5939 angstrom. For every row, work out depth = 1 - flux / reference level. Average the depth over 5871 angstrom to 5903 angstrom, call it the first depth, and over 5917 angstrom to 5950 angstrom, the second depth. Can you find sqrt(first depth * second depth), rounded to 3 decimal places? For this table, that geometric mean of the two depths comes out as 0.018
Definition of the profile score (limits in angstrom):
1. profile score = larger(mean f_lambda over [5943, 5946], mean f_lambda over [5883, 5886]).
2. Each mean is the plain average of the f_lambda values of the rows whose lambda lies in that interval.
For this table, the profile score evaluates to 5.03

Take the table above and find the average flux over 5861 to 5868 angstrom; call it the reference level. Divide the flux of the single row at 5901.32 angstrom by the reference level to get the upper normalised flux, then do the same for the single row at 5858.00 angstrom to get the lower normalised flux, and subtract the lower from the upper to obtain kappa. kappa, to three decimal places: -0.018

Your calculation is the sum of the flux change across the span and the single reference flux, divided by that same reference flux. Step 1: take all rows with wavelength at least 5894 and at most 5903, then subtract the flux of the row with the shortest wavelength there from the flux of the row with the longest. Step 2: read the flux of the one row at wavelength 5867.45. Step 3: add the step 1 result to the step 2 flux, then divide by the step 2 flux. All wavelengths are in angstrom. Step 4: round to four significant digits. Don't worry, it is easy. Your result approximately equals 1.117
